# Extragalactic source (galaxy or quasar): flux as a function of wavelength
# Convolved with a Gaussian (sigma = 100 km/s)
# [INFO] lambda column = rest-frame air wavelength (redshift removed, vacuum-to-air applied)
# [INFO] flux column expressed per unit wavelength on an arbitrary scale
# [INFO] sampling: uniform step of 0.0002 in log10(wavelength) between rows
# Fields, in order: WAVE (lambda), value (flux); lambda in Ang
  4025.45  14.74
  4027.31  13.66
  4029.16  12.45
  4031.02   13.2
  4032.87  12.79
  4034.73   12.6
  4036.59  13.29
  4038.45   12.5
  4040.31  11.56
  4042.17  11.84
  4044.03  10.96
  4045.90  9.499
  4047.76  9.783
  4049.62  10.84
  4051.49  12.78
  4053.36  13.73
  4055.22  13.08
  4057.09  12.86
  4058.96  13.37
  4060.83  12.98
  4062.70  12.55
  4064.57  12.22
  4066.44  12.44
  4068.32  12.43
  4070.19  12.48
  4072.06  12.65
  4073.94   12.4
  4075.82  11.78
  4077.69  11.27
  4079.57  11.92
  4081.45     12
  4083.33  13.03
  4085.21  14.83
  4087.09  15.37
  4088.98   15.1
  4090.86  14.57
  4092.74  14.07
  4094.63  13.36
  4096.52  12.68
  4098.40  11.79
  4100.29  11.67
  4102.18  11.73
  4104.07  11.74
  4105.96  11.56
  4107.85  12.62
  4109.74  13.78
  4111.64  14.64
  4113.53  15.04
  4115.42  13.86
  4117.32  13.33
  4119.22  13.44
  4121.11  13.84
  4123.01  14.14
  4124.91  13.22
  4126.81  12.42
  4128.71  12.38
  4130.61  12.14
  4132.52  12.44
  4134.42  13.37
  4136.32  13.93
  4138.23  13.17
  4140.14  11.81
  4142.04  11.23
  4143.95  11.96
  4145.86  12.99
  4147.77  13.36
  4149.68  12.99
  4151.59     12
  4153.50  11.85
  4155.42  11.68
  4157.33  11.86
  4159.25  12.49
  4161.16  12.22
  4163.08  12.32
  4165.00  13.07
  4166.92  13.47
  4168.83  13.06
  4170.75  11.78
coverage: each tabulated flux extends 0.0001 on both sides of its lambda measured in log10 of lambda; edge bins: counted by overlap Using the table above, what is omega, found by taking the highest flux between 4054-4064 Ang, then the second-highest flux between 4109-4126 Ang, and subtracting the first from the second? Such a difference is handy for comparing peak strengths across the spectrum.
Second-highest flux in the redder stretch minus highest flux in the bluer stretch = 1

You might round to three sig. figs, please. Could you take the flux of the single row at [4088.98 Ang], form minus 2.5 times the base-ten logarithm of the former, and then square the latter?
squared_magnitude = 8.69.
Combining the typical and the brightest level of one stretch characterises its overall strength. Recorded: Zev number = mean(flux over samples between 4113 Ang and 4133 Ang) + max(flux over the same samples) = 28.3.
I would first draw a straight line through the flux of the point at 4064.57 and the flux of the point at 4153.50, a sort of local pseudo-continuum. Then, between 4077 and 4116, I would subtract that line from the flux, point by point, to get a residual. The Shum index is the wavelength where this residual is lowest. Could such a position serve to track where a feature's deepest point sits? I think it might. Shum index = 4077.69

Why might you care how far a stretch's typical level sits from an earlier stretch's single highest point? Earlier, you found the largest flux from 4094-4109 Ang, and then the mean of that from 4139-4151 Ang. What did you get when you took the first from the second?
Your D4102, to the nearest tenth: -1.0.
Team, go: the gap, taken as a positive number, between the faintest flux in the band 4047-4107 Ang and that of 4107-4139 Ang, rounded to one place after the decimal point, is 2.4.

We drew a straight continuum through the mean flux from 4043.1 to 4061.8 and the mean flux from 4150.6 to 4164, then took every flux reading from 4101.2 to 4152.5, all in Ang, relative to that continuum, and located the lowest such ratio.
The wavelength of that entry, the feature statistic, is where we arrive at 4142.04 Ang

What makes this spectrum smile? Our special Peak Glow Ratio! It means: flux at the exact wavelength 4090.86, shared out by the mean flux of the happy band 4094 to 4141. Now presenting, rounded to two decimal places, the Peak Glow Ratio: 1.12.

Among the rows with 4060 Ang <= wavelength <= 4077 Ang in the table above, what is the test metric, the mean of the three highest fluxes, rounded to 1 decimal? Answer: 12.7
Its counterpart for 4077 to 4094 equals 15.1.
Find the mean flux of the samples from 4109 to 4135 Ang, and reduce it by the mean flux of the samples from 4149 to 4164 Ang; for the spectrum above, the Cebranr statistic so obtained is 1.3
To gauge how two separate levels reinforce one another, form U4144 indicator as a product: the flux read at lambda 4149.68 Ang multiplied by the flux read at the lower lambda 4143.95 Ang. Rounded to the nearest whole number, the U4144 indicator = 155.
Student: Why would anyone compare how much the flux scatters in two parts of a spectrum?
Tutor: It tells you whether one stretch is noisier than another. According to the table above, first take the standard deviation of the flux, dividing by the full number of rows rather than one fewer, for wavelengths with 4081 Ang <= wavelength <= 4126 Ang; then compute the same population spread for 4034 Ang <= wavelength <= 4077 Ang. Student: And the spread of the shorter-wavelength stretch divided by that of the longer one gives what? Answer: 0.88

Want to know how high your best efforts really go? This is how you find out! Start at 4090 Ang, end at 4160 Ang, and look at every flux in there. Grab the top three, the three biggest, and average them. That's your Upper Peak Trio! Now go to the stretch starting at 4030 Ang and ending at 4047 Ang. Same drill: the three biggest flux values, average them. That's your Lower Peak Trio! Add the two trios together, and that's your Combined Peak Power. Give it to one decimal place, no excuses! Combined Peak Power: 27.8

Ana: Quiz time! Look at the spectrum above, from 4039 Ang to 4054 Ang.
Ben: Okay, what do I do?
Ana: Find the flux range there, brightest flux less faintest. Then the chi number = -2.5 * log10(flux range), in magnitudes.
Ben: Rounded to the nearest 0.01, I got -1.57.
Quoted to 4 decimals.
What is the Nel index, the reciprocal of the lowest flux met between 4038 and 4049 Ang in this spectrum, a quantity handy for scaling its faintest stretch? 0.1053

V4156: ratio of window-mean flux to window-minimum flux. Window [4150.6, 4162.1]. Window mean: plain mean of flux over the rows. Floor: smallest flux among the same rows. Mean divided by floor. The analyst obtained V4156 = 1.03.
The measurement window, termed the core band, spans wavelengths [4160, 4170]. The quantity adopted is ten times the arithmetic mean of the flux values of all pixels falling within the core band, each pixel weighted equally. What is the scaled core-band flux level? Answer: 128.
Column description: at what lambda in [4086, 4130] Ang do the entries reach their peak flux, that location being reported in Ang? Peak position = 4087.09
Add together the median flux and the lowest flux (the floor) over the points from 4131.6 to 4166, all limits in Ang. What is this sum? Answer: 23.6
